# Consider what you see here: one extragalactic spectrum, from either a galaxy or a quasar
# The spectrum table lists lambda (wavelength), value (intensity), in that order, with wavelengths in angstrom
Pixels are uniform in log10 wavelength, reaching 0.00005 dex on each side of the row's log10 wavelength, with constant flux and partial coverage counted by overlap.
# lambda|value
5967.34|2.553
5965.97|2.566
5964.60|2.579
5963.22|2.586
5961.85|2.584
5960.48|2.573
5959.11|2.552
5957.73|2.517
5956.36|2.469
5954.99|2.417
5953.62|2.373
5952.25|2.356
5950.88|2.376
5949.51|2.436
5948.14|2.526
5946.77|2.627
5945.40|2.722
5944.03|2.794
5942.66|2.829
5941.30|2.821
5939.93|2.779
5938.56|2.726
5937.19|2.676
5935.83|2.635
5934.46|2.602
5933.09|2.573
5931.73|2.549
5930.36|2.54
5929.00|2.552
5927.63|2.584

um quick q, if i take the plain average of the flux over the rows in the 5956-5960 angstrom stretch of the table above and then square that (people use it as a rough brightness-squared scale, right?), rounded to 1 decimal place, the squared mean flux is 6.3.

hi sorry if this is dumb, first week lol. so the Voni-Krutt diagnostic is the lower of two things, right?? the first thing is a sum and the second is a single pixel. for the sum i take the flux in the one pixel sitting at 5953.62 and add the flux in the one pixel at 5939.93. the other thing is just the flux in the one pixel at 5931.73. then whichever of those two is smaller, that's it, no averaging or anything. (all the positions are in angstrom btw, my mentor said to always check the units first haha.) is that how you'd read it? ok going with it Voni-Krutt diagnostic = 2.55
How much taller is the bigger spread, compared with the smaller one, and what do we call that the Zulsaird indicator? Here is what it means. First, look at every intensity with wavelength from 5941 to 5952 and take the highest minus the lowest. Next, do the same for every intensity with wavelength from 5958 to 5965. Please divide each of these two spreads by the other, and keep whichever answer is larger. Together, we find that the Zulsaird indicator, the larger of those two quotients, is 13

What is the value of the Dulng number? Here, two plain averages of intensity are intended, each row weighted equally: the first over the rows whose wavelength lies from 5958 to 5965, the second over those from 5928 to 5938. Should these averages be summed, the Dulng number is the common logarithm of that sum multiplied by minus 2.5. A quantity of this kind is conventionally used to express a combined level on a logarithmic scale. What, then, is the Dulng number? -1.78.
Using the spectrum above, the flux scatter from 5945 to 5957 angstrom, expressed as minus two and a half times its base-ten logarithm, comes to 2.3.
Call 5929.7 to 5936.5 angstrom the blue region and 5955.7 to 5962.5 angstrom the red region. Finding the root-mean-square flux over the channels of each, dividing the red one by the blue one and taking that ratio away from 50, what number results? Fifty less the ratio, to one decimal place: 49.0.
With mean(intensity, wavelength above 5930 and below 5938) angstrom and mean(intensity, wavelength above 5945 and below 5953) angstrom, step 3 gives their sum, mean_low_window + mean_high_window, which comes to 5.10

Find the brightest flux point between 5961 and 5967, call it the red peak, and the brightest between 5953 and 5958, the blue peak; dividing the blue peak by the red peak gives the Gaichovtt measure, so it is 0.97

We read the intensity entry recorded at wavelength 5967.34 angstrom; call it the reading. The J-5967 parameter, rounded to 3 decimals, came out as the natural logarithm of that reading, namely 0.937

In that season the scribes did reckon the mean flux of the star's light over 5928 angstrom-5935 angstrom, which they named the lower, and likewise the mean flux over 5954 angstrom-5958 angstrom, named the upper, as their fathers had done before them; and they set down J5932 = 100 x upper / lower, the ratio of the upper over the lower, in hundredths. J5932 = 96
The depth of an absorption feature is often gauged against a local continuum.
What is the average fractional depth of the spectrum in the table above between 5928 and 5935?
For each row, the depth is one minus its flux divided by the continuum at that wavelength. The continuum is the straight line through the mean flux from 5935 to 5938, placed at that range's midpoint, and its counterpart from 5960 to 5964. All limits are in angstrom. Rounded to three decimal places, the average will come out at 0.040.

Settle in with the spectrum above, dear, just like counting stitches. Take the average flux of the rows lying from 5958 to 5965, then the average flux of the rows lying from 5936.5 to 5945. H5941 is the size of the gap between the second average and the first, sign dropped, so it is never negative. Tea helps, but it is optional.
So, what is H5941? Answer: 0.20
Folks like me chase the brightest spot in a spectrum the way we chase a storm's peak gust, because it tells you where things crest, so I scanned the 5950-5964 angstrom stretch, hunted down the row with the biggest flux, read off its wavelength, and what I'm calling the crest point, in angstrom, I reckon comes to 5963.22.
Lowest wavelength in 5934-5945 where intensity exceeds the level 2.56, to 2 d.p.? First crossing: 5934.46 angstrom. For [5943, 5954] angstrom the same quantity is 5944.03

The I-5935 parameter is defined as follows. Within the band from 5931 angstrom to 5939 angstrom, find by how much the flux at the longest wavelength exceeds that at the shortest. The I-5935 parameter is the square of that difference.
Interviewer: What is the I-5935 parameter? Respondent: 0.031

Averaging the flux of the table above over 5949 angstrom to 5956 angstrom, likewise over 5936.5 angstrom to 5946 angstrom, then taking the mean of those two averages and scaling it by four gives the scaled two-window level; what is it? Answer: 10.3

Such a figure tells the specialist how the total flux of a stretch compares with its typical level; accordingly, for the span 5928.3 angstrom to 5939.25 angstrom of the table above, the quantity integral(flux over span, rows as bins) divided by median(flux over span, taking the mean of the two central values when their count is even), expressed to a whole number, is 11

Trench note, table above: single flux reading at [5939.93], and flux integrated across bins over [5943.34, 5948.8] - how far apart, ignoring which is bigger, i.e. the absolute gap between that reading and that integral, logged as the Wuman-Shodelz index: 11.8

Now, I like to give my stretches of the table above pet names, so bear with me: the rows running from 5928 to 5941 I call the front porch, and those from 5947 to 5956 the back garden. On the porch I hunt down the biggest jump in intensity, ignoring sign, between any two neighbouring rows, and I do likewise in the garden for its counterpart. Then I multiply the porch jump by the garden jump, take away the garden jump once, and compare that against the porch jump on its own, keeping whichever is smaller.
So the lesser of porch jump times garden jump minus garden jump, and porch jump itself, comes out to -0.09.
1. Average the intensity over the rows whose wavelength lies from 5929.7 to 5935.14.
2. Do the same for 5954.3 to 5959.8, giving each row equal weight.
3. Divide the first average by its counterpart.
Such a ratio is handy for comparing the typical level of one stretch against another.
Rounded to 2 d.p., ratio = 1.03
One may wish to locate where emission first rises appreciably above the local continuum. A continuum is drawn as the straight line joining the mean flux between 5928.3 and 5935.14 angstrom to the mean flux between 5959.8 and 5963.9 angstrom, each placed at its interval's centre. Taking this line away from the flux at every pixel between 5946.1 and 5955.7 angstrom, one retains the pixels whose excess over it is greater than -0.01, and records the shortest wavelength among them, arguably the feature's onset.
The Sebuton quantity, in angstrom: 5946.77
